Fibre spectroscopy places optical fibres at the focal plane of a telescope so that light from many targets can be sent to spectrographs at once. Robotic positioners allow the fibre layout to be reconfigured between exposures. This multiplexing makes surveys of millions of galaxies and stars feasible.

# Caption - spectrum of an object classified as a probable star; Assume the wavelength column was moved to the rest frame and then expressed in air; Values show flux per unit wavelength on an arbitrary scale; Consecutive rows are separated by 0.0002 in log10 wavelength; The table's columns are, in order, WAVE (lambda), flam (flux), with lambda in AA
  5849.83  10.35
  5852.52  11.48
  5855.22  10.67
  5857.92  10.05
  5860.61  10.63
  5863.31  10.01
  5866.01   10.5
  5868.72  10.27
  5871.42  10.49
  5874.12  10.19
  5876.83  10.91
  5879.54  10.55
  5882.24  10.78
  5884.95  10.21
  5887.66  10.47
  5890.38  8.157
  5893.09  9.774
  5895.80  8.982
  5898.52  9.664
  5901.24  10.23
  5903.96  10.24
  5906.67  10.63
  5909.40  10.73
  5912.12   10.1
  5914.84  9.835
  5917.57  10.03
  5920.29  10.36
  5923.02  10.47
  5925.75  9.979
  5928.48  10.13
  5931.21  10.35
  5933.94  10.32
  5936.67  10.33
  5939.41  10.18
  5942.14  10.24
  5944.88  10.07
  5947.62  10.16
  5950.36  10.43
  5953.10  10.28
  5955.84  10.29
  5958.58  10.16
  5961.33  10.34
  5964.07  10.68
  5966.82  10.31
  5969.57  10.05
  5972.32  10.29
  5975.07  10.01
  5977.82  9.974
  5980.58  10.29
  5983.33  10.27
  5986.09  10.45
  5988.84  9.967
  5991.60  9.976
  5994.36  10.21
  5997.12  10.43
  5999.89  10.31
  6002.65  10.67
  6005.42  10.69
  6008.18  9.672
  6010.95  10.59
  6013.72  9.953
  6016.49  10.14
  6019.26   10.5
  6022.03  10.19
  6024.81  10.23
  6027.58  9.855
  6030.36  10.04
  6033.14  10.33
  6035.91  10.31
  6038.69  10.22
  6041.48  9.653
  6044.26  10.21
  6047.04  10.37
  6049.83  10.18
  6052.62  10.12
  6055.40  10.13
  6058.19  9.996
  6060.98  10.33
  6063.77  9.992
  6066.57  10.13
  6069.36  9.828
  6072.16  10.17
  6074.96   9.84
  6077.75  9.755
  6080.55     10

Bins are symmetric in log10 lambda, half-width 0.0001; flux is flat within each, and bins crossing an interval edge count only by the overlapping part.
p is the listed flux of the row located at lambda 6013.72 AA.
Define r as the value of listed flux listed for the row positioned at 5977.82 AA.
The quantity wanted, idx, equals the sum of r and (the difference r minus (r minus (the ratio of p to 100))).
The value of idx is 10.1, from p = 9.953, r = 9.974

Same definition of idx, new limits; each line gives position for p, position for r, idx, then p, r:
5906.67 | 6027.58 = 10.0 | 10.63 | 9.855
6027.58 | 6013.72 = 10.1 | 9.855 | 9.953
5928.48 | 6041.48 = 9.8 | 10.13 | 9.653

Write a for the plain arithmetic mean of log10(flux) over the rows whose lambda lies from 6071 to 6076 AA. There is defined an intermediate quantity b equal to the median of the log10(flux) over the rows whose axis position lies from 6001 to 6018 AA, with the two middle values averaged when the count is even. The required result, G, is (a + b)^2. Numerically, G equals 4.063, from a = 1.00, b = 1.02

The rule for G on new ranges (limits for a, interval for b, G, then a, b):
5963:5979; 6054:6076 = 4.048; 1.01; 1.00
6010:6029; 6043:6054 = 4.069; 1.01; 1.01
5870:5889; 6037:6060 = 4.114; 1.02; 1.01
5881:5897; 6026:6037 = 3.974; 0.99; 1.01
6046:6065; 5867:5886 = 4.111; 1.01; 1.02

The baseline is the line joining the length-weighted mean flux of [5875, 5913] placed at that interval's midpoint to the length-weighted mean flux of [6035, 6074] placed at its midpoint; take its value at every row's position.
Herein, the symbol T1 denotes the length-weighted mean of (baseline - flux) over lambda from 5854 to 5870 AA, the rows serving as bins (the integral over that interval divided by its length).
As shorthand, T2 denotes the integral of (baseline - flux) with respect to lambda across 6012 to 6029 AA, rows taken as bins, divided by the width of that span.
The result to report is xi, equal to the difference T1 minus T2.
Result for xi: -0.2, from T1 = -0.25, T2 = -0.05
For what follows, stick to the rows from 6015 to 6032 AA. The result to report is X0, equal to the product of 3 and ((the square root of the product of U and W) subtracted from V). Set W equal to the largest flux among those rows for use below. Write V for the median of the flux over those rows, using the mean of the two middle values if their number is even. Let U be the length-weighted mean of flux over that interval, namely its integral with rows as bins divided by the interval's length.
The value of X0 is -0.49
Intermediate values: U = 10.2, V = 10.2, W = 10.5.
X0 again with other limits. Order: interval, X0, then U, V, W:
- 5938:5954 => -0.35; 10.2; 10.2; 10.43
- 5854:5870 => -0.37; 10.4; 10.4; 10.67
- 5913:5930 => -0.66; 10.1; 10.1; 10.47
